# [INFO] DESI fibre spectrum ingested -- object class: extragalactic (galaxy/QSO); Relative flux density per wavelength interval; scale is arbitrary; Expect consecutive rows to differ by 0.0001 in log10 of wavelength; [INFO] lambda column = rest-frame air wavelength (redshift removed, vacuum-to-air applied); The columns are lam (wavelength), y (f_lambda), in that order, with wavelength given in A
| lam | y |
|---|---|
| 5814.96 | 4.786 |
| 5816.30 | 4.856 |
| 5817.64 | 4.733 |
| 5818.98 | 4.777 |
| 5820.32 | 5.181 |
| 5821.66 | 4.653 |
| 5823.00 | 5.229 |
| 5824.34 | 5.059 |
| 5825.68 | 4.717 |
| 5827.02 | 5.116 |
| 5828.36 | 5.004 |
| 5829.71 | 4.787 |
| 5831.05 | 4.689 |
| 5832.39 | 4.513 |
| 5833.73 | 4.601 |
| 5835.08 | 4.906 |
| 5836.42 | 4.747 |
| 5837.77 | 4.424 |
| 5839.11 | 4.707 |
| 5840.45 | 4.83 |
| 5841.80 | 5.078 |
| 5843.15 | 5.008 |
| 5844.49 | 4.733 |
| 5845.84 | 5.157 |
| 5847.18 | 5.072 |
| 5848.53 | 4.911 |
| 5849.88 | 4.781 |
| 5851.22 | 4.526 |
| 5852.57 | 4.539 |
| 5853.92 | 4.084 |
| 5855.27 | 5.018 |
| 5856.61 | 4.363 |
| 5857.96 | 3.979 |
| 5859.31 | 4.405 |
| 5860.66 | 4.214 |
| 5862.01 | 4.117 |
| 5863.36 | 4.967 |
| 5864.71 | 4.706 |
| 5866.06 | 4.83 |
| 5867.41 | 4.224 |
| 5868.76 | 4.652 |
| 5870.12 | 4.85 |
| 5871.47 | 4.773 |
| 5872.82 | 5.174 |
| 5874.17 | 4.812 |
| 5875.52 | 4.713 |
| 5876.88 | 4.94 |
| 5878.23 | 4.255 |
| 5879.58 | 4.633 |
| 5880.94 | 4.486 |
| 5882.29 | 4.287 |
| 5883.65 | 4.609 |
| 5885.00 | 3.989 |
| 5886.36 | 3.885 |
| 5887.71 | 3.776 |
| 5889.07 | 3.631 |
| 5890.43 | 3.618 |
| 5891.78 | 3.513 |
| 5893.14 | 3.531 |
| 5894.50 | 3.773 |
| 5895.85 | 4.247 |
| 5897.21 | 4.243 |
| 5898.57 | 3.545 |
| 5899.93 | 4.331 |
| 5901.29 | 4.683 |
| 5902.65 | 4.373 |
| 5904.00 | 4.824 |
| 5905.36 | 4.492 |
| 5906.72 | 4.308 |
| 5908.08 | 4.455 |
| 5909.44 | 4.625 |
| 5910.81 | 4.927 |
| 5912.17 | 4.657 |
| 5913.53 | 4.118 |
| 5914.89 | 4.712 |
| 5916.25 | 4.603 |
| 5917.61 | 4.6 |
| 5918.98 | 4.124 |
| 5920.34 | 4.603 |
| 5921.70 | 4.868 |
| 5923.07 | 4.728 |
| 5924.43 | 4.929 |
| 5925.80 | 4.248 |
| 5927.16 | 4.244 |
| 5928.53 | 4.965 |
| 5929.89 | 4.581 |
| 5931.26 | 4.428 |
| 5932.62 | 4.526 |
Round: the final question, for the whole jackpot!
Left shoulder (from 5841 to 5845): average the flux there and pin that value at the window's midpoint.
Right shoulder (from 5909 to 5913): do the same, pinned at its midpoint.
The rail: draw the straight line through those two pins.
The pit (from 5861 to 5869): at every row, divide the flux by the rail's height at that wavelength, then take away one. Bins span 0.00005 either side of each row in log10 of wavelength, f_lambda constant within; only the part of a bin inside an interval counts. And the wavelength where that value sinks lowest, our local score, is 5862.01 A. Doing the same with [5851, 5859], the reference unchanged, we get 5857.96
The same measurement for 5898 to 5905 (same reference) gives 5898.57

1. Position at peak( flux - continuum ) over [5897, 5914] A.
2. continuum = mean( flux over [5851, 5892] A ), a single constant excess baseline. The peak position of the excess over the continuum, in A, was 5910.81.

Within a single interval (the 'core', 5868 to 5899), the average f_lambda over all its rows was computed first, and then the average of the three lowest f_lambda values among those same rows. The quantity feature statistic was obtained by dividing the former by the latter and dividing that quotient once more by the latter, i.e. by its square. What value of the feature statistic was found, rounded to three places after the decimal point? 0.342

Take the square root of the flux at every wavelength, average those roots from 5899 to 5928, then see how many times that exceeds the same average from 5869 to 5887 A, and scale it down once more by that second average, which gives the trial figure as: 0.467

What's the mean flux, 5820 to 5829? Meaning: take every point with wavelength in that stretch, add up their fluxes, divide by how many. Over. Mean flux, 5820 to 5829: 4.99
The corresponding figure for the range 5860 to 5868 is 4.51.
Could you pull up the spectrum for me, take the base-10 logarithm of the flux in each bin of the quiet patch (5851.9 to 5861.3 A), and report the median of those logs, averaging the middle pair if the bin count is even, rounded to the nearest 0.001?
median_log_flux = 0.640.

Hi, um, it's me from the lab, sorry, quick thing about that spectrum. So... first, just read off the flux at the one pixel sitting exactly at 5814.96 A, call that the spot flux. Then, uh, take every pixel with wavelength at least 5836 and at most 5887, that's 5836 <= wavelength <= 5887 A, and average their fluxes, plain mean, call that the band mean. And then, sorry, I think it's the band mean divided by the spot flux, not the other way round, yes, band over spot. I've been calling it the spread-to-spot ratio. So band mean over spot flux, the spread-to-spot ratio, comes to 0.96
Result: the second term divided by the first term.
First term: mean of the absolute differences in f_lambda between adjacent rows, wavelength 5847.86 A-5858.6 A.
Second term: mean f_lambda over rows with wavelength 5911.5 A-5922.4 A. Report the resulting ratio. 11.2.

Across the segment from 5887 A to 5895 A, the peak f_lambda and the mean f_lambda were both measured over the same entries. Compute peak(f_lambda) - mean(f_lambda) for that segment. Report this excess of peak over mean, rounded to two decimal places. 0.14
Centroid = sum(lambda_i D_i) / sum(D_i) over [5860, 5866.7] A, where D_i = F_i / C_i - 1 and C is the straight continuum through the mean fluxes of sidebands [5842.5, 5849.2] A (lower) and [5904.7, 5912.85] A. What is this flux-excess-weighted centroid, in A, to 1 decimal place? 5861.6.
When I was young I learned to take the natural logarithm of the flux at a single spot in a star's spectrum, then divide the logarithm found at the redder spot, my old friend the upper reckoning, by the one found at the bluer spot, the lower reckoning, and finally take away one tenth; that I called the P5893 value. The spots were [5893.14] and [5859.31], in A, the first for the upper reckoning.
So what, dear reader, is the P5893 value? 0.75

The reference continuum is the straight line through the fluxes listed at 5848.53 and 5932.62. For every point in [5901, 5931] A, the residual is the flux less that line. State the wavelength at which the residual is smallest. 5913.53 A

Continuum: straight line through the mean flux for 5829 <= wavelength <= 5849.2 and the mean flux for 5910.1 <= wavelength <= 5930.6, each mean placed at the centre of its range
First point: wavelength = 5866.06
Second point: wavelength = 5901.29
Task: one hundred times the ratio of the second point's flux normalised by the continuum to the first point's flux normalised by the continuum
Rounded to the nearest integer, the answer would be 99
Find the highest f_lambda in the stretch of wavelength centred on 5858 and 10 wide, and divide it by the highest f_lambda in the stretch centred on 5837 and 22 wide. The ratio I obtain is 0.973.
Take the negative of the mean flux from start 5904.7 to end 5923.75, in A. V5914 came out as -4.56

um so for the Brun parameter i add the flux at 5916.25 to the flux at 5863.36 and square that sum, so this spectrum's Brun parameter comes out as 92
